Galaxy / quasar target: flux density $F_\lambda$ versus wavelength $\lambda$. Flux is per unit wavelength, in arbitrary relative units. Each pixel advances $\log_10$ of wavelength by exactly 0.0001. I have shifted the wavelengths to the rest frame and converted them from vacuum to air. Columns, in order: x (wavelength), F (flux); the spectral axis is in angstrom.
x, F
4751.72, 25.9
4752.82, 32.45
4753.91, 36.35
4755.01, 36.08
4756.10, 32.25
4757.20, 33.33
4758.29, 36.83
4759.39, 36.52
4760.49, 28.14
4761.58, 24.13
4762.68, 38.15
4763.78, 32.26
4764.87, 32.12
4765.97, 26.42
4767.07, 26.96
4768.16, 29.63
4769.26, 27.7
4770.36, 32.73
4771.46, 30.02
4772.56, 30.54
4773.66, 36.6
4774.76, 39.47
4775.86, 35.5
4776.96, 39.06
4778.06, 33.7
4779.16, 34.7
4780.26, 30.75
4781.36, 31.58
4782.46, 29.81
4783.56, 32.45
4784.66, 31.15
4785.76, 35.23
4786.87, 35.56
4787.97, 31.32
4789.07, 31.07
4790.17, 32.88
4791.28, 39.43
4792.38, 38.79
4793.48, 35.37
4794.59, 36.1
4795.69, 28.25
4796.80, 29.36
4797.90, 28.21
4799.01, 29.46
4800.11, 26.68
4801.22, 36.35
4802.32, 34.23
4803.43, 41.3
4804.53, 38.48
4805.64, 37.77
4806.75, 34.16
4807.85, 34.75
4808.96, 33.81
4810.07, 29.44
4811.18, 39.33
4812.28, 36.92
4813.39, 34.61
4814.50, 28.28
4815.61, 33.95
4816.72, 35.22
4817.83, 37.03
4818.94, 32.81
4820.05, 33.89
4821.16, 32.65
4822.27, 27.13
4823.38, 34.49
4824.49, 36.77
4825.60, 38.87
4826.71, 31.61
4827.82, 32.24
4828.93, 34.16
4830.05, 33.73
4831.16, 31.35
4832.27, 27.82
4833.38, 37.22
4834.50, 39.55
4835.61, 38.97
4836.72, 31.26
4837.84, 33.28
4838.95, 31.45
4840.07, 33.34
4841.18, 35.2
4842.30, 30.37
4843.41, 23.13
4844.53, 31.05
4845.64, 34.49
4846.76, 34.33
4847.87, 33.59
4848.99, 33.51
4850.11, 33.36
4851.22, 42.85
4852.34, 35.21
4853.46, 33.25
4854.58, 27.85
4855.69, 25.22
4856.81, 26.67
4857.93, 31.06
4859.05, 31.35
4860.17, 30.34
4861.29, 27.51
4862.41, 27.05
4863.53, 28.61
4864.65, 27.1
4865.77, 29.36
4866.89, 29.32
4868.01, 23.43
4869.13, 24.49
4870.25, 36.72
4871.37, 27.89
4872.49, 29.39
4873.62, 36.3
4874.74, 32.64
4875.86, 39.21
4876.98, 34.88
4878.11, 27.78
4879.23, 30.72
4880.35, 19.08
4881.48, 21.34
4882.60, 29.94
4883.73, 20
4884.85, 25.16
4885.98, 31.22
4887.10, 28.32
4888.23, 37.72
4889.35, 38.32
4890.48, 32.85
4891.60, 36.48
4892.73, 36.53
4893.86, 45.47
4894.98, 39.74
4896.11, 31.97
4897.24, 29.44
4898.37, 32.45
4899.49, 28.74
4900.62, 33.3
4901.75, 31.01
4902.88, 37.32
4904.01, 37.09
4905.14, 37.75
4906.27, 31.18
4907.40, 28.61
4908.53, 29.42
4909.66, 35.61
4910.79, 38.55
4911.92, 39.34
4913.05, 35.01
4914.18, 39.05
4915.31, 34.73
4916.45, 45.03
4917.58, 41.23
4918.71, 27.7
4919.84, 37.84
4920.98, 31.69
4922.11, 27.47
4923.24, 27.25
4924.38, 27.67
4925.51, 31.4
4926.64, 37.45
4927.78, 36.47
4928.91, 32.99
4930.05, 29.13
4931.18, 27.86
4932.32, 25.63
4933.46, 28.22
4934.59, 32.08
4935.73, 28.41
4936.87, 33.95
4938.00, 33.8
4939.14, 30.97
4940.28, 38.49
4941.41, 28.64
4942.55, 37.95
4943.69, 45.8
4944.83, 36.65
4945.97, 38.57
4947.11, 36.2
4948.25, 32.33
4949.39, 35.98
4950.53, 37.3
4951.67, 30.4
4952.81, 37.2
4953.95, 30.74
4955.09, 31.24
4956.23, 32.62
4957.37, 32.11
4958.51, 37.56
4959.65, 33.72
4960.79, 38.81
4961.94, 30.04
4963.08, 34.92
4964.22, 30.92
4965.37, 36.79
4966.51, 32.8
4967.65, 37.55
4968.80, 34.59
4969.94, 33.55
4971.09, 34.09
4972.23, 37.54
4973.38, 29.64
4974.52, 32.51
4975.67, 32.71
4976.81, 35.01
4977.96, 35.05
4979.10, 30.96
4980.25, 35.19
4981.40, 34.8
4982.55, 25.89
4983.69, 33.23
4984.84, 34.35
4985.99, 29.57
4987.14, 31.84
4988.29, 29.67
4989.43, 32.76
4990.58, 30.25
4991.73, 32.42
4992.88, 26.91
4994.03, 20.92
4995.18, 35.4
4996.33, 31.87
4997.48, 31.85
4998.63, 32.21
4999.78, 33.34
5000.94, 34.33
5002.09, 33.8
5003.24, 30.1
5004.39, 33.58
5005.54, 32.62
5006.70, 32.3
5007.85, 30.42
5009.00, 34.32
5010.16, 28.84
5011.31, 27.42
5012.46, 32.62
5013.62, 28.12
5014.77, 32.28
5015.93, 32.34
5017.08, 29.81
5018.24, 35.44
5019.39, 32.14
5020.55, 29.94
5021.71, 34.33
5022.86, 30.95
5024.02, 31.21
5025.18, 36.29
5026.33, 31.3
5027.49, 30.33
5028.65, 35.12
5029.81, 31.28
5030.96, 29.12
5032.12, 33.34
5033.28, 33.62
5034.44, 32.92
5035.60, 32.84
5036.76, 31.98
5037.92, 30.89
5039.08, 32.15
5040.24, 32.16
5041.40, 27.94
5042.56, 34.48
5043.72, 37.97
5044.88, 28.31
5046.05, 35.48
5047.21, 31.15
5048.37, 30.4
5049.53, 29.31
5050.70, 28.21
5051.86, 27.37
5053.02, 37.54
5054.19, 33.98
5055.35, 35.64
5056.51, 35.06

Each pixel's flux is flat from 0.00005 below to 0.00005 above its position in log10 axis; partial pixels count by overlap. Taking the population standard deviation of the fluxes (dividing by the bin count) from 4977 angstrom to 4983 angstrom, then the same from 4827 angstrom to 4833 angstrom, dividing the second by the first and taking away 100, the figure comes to -99.4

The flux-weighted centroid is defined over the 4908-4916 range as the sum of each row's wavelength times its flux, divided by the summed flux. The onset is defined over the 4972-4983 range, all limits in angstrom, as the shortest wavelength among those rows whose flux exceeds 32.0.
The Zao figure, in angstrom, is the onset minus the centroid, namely 60.2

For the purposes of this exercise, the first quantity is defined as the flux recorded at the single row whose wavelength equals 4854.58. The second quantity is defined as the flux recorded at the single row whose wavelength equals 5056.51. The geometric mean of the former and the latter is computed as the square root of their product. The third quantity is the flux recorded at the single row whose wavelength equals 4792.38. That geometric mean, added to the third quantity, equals 70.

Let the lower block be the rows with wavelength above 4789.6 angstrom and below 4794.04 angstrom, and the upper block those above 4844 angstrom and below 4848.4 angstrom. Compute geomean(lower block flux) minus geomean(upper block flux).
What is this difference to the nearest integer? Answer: 3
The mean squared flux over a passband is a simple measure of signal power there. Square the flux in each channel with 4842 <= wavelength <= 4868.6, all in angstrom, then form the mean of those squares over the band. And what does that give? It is 943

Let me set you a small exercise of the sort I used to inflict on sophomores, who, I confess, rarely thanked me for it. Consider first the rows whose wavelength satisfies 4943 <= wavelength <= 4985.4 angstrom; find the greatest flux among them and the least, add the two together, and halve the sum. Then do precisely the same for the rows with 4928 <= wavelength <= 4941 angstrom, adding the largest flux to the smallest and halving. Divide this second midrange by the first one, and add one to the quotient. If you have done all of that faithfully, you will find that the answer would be 1.89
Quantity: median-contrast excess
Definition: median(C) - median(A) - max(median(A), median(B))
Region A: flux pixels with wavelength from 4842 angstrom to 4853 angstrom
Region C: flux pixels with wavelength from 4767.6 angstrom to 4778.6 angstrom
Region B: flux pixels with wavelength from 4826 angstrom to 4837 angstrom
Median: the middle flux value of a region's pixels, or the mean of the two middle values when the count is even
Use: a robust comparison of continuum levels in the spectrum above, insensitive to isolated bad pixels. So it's -34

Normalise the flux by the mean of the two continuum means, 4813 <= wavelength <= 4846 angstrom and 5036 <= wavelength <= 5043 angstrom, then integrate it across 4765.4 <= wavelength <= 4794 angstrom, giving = 29.2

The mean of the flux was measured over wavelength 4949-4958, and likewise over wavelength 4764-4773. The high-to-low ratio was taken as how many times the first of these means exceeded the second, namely 1.13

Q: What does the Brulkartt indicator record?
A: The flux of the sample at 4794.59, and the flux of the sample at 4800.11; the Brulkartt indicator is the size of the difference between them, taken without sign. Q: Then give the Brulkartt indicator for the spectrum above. 9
